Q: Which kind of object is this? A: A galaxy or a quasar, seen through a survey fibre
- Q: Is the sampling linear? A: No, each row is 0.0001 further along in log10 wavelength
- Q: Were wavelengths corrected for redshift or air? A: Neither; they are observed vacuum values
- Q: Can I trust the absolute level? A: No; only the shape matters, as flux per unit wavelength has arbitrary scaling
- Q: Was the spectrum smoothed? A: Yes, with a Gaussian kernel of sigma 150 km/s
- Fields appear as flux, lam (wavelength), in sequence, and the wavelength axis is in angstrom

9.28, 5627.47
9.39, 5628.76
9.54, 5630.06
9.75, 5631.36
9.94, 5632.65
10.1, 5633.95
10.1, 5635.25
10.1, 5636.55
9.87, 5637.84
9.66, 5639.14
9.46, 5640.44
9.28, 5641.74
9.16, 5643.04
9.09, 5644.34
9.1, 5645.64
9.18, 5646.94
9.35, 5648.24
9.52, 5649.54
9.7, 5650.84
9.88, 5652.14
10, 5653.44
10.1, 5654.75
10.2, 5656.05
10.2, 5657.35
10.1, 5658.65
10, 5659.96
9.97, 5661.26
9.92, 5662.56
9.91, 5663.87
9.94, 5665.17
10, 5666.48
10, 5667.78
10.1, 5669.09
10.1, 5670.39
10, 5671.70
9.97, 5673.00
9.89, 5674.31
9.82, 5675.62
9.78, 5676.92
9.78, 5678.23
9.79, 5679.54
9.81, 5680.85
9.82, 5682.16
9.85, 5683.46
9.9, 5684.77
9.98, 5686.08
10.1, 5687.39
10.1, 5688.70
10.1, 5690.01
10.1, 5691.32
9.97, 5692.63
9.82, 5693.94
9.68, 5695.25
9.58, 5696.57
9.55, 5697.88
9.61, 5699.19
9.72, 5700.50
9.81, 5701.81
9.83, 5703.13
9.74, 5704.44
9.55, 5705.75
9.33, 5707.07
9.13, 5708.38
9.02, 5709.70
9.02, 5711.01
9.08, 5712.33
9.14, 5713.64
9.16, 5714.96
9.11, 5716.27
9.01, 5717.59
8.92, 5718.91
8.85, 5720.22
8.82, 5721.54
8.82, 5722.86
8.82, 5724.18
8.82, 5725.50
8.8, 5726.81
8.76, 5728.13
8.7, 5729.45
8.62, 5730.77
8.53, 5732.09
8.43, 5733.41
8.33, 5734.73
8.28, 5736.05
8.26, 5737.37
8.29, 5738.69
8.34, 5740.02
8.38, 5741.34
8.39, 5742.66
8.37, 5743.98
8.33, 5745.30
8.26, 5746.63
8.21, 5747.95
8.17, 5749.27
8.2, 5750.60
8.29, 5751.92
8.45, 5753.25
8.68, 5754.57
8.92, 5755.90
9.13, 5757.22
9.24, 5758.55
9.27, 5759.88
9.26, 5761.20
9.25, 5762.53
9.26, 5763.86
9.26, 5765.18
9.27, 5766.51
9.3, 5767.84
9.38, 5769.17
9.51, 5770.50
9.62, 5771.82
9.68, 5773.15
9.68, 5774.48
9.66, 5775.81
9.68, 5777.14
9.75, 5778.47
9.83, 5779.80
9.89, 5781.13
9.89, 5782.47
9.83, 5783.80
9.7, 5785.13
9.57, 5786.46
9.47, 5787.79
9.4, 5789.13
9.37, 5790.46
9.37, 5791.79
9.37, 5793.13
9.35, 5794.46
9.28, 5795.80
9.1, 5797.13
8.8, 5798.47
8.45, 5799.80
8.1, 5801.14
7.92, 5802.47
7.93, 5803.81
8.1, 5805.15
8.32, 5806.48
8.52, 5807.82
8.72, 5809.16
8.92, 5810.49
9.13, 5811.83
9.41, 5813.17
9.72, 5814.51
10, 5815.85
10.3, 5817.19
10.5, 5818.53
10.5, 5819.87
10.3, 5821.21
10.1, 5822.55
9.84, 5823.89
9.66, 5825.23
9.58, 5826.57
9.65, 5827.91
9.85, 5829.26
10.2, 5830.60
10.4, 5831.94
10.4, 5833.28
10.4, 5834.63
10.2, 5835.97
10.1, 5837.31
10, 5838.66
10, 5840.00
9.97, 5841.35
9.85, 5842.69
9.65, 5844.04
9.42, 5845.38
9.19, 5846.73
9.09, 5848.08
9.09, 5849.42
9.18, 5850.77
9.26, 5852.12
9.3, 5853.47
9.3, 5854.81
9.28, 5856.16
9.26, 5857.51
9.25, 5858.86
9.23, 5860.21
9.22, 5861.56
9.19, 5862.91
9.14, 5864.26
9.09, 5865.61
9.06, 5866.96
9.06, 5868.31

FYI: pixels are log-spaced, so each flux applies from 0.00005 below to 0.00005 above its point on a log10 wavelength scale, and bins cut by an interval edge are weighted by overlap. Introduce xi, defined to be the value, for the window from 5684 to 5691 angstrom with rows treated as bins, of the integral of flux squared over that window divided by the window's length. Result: 101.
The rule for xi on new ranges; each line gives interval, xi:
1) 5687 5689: 102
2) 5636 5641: 96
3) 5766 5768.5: 86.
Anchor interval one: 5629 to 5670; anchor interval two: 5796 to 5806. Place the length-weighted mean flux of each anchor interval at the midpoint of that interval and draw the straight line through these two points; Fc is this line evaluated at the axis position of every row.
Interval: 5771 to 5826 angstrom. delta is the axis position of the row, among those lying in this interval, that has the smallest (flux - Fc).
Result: 5802.47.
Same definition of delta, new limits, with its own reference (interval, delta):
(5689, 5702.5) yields 5697.88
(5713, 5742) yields 5737.37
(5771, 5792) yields 5790.46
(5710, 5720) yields 5718.91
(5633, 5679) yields 5644.34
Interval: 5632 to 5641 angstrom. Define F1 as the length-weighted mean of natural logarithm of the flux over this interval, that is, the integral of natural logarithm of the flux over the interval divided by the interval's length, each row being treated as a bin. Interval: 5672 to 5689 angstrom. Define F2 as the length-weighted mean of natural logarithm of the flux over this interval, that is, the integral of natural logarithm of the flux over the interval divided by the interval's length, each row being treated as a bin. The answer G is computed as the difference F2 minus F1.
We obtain 0.00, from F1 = 2.29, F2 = 2.29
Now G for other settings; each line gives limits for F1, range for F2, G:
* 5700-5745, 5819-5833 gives 0.12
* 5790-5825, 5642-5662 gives 0.05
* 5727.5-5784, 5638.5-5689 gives 0.09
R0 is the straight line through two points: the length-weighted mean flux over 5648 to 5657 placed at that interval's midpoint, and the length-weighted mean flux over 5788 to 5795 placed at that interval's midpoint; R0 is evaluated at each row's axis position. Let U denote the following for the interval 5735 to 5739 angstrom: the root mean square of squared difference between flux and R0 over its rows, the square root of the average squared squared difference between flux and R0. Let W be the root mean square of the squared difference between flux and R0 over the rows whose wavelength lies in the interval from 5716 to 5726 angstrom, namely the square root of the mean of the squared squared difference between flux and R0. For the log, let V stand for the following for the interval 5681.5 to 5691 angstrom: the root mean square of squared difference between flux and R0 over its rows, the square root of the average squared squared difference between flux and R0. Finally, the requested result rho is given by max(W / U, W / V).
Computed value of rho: 6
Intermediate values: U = 1.65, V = 0.1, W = 0.5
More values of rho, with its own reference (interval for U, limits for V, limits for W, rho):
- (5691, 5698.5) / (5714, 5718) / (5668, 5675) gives 1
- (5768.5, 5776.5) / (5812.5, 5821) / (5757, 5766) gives 2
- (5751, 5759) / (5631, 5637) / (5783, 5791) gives 3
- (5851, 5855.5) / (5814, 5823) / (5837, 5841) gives 39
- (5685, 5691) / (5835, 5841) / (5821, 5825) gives 6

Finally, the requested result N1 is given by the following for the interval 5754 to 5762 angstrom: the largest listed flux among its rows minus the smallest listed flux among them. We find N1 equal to 0.59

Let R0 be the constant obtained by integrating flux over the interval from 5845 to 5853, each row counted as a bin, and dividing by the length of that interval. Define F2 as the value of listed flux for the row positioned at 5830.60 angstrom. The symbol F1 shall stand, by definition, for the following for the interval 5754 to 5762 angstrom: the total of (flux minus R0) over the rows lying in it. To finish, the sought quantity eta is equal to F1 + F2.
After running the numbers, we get 9.6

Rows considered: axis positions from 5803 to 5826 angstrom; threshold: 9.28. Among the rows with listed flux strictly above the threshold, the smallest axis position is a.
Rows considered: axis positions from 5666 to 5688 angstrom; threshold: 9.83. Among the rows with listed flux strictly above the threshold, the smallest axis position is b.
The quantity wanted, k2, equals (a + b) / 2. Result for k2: 5739.8 angstrom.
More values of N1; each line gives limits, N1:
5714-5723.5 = 0.34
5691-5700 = 0.55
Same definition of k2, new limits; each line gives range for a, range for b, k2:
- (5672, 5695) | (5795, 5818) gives 5744.4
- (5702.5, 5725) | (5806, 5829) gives 5759.5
